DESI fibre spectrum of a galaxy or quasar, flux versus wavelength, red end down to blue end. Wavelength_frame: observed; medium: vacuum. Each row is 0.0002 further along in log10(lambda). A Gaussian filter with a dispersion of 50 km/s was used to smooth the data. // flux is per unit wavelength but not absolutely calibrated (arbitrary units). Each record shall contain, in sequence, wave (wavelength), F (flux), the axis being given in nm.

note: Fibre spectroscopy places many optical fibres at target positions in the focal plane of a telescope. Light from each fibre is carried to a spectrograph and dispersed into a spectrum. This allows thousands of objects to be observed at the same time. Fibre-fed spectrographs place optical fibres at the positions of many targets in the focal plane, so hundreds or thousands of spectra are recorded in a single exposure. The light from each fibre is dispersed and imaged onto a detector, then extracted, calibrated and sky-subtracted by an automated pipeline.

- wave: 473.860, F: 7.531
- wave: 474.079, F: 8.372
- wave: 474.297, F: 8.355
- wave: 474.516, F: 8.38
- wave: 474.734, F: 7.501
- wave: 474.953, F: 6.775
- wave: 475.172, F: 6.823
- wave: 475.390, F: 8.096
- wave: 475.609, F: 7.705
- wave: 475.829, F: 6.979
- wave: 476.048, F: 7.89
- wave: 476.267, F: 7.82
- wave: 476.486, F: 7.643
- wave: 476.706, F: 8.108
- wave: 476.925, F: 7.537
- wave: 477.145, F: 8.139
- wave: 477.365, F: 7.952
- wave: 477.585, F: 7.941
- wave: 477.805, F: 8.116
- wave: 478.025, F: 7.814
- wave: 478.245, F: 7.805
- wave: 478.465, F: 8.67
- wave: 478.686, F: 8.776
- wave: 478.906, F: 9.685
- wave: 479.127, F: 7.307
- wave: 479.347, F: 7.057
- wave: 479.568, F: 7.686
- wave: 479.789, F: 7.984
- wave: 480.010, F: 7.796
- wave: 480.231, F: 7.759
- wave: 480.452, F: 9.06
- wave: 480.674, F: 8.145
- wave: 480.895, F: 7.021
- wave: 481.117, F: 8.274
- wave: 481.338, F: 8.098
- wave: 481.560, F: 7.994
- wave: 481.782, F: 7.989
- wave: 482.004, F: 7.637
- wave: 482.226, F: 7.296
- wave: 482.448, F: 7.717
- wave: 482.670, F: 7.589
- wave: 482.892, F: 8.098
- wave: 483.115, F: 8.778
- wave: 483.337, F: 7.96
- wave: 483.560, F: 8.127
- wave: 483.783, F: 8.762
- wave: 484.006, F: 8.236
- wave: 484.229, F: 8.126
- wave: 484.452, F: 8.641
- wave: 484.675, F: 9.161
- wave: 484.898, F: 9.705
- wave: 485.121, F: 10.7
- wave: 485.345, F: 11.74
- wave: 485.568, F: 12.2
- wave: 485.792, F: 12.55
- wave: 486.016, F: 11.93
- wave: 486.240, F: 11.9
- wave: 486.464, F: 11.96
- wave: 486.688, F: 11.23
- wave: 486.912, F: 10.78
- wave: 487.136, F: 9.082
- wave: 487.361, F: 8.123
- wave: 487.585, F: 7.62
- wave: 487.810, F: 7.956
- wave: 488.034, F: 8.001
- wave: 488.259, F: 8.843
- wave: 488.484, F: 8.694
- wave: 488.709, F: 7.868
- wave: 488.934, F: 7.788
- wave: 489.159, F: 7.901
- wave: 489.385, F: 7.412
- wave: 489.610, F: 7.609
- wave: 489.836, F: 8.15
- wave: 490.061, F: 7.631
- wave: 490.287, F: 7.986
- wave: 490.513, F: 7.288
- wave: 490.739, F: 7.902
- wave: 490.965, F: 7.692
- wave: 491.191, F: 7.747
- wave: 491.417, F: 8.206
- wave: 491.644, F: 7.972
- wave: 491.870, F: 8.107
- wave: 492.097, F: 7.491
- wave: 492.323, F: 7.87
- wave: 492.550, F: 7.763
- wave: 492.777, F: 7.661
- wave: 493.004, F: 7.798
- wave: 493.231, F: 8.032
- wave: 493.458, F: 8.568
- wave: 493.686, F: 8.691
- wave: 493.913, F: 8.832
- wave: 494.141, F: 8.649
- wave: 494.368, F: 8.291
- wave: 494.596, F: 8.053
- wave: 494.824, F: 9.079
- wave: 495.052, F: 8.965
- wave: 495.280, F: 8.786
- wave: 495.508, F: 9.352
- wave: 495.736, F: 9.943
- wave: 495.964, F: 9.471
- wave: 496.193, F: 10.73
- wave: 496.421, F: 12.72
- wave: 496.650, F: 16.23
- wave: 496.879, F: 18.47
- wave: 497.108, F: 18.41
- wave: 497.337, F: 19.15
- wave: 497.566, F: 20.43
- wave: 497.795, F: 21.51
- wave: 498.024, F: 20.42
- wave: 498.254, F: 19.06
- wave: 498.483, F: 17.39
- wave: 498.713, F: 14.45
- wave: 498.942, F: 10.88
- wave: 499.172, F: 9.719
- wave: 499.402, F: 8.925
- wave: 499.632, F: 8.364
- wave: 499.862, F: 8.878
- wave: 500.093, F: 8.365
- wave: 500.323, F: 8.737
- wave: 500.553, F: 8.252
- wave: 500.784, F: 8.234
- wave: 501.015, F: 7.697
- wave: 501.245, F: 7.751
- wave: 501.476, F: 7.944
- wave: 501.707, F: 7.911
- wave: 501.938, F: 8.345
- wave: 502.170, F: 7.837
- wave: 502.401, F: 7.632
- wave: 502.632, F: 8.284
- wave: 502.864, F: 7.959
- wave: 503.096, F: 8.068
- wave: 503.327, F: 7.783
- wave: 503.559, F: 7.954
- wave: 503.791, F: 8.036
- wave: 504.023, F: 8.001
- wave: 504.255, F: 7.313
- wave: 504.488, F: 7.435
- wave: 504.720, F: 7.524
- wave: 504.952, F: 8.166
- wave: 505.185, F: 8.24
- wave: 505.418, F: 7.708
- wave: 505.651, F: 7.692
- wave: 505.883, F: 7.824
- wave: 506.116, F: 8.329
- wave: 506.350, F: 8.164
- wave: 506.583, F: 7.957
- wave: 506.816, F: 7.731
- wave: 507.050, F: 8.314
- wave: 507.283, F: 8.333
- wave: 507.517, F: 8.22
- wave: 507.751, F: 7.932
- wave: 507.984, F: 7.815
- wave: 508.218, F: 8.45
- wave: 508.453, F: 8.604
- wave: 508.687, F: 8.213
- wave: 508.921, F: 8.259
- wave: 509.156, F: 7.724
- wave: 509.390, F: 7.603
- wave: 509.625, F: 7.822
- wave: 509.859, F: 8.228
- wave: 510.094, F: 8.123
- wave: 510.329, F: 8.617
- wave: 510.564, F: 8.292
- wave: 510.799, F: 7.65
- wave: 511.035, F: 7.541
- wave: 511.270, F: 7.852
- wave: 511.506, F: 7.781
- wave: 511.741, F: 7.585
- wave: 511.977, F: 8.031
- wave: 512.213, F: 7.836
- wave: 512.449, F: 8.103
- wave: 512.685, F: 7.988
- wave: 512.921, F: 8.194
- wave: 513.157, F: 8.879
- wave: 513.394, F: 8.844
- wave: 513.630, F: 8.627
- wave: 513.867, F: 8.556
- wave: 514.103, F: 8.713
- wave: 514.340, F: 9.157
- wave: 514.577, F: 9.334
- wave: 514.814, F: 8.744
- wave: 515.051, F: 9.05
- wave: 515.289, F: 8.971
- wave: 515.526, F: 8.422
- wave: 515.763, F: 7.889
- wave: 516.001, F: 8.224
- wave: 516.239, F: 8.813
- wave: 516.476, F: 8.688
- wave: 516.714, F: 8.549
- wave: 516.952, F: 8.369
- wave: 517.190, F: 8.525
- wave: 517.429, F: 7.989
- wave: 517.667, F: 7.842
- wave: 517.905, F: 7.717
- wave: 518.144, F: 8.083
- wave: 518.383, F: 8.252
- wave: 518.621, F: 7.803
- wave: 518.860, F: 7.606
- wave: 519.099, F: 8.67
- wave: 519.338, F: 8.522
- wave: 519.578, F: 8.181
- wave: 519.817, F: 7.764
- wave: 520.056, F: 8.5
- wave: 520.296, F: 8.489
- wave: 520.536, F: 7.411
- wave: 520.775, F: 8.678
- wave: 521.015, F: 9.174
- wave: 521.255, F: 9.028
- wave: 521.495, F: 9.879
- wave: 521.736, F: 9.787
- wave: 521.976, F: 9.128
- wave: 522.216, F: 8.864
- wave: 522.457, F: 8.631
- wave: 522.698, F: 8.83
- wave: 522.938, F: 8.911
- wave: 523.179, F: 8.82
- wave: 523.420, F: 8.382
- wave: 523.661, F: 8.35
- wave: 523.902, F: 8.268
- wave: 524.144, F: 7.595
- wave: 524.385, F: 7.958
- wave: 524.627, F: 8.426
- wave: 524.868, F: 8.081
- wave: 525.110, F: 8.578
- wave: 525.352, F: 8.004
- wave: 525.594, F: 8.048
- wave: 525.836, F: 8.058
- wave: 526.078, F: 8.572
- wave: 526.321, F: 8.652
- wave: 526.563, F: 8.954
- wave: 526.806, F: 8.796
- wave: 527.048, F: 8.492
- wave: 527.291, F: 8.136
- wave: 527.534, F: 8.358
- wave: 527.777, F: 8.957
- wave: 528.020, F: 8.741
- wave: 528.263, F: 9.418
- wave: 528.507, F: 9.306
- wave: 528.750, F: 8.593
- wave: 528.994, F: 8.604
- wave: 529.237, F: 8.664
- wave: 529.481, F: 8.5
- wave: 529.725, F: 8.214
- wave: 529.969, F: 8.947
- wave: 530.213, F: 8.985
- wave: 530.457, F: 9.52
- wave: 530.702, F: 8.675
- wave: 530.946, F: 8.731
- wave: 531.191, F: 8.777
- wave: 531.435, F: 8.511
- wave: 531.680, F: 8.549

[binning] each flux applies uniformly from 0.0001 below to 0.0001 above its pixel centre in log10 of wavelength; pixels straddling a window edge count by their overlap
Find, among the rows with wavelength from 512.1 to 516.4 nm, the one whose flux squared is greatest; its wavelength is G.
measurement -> 514.577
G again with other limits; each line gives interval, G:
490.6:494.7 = 493.913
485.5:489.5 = 485.792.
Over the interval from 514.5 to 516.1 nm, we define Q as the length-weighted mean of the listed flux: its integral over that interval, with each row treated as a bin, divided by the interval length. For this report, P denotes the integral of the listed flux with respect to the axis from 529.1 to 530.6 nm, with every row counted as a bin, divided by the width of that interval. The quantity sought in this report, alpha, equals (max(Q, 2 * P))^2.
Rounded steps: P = 8.80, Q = 8.65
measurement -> 309.9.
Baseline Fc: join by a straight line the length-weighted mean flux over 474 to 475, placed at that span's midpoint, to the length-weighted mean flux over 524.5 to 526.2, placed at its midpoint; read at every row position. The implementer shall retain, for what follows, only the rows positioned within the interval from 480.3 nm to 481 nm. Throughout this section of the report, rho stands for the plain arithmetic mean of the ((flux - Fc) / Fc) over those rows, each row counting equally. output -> 0.01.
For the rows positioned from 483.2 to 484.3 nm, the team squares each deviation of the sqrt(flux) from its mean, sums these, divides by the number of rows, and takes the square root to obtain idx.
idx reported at 0.047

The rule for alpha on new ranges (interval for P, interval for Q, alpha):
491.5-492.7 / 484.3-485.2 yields 246.0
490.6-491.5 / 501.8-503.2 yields 247.3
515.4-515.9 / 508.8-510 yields 267.4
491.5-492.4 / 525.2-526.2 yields 247.9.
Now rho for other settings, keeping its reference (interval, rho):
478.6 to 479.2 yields 0.08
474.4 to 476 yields -0.06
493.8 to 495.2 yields 0.07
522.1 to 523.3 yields 0.07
